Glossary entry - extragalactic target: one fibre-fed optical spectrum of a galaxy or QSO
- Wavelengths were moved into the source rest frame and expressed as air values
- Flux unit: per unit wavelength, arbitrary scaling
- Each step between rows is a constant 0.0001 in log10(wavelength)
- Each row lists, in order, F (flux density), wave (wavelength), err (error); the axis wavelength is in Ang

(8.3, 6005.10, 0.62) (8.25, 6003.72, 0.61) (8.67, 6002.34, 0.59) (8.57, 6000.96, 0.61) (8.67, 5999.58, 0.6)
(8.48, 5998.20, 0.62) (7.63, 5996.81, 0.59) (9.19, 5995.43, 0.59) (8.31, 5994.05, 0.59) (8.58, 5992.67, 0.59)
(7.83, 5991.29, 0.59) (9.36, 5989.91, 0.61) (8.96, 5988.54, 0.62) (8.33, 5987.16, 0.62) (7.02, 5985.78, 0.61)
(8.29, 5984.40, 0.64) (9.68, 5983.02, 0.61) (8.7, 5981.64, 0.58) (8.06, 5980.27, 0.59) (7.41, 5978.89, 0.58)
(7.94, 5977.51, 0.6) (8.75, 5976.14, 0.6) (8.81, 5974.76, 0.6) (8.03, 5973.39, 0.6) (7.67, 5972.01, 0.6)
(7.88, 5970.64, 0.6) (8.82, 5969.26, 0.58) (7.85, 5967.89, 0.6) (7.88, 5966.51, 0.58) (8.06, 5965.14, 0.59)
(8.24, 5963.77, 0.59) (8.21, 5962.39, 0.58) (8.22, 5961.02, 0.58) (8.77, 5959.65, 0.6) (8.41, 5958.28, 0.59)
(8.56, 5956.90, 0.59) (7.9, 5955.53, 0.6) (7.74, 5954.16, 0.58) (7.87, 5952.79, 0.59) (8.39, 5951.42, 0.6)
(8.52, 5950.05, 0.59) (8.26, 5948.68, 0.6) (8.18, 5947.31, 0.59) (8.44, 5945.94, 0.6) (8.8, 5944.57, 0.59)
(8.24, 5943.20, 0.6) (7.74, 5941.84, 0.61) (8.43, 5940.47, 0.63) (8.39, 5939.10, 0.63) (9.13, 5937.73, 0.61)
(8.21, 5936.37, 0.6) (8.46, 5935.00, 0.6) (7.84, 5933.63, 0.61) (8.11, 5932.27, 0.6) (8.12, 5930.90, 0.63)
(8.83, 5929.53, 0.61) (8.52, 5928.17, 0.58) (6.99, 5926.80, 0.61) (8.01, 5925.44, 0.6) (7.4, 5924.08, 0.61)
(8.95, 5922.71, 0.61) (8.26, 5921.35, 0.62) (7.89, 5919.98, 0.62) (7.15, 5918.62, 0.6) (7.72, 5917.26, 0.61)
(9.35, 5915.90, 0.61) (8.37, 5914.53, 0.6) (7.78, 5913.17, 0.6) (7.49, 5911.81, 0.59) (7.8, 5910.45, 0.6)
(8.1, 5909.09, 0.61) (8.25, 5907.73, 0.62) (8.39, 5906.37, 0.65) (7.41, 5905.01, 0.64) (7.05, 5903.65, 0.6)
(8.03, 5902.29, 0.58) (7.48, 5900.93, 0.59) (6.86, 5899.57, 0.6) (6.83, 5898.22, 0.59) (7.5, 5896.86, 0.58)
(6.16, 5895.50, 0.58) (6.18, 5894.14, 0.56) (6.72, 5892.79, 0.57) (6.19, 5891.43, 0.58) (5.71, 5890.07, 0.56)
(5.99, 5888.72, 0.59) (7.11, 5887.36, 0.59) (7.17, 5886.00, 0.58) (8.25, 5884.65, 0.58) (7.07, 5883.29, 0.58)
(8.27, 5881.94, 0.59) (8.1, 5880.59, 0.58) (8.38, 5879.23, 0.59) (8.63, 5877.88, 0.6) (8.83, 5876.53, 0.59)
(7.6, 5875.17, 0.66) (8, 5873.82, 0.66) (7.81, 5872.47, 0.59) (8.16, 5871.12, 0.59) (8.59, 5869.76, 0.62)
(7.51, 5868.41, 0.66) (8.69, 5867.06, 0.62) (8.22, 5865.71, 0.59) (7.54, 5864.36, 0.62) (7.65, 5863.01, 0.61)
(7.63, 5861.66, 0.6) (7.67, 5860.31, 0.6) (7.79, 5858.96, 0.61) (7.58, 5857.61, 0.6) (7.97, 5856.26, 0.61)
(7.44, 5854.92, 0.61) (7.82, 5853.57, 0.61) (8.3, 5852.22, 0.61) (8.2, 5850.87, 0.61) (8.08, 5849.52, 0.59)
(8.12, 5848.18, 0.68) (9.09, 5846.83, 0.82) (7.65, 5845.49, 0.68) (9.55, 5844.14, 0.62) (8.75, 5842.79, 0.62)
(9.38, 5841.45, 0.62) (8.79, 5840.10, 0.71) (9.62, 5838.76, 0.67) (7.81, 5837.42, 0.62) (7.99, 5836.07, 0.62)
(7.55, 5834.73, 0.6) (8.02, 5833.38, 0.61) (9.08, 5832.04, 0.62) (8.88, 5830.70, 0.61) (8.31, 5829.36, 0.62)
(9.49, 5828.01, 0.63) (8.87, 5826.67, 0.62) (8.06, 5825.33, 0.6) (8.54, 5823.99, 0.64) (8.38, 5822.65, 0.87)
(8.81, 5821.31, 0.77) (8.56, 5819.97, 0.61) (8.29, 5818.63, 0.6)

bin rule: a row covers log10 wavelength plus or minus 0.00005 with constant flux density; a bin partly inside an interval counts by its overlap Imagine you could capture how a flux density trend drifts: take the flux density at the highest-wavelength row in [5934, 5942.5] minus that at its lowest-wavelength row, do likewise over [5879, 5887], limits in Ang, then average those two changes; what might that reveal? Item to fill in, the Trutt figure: -1.0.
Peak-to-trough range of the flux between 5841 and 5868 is 2.1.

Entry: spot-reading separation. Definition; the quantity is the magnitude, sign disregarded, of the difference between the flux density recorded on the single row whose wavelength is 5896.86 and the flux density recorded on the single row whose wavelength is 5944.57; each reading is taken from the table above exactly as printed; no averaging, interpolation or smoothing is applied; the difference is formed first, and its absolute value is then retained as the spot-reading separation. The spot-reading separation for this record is 1.3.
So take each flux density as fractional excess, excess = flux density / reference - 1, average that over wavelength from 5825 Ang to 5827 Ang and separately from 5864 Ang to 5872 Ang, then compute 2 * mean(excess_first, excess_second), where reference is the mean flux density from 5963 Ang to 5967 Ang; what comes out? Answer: 0.06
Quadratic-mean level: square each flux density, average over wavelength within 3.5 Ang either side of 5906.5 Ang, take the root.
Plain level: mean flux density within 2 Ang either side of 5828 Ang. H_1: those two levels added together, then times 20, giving 335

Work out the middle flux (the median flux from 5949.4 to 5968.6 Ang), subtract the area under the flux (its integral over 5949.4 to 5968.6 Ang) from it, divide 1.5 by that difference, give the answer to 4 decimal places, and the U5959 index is -0.0101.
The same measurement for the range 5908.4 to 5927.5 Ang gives -0.0104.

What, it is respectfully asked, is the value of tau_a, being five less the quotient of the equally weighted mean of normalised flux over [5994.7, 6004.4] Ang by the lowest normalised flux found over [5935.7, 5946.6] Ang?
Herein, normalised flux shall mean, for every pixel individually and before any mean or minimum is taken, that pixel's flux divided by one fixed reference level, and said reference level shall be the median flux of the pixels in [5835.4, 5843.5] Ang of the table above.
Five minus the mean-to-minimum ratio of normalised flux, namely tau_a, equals 3.90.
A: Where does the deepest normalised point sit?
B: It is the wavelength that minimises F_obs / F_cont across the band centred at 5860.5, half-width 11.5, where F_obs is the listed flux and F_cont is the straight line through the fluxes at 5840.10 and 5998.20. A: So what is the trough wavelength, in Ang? 5854.92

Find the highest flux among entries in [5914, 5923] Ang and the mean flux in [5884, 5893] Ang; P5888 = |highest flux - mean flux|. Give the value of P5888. 2.62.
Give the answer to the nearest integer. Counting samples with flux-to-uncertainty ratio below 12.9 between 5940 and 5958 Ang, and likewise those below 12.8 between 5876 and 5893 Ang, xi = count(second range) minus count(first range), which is 6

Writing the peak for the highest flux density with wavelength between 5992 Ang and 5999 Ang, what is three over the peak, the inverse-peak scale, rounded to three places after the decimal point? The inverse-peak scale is 0.326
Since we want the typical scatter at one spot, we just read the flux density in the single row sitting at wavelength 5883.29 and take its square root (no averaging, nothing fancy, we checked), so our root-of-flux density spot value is 2.66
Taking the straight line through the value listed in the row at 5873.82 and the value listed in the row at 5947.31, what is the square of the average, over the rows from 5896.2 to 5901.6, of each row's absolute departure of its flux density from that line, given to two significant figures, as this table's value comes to 0.80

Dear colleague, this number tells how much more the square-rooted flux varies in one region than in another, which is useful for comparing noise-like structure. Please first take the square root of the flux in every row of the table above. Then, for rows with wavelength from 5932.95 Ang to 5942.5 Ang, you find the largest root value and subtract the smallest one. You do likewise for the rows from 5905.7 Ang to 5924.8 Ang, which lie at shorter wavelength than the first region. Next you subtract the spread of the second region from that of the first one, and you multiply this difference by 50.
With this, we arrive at -7.2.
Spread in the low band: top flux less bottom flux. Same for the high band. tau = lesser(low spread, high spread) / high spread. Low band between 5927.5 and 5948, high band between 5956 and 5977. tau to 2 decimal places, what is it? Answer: 1.00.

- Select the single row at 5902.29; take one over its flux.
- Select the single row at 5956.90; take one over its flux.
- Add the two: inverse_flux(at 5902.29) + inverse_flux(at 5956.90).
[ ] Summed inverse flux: 0.241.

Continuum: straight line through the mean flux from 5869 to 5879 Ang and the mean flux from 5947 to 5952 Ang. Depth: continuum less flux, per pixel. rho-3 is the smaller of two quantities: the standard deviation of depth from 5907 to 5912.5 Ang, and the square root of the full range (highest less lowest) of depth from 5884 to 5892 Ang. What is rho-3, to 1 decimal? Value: 0.3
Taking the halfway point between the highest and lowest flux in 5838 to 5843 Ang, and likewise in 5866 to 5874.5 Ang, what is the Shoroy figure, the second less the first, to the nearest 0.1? -1.1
